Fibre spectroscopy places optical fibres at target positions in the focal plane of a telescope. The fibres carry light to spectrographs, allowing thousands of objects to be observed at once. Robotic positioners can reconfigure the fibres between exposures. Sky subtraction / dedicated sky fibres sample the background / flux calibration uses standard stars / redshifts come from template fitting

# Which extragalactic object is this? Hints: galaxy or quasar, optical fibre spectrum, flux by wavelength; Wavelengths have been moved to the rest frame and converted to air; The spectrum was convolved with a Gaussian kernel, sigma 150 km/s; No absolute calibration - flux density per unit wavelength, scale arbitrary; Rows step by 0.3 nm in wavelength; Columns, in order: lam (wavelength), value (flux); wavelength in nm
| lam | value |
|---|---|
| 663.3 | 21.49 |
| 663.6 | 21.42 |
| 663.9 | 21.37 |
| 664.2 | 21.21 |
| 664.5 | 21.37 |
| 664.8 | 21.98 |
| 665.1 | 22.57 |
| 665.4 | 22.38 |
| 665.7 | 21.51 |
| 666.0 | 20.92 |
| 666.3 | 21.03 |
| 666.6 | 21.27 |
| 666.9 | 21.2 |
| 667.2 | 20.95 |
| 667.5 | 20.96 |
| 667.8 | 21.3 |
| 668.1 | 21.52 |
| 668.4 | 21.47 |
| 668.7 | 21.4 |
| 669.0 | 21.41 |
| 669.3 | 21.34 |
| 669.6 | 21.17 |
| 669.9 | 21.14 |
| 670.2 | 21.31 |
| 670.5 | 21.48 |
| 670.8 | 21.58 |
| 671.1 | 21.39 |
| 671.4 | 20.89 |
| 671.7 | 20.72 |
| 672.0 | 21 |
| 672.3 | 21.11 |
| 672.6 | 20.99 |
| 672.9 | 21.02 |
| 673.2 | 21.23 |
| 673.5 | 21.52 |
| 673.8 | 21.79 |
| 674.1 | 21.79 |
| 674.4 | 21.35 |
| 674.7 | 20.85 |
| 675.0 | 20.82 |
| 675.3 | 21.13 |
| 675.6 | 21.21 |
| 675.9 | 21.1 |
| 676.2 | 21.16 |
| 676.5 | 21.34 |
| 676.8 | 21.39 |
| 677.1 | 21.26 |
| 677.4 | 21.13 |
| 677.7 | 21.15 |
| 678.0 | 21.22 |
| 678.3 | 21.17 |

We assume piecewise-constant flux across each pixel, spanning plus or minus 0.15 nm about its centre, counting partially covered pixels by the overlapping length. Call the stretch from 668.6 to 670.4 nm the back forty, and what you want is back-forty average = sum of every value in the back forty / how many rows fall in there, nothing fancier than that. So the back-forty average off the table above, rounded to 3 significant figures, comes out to 21.3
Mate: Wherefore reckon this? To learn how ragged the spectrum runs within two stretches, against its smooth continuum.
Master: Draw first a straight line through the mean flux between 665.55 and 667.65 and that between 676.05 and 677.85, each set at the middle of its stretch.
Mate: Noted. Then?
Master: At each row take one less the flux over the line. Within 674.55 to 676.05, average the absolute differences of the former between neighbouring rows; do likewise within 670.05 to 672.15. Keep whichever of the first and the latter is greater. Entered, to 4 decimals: 0.0111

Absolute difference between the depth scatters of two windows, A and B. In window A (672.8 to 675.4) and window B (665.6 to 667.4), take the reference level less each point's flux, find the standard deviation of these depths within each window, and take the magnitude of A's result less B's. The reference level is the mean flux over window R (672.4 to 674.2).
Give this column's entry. 0.14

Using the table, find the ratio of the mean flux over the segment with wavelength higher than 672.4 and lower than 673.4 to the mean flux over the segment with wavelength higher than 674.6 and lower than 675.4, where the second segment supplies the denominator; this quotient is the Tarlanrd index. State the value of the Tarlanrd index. 1.01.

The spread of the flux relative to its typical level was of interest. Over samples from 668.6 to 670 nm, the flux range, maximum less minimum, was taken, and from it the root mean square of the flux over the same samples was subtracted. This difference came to -21.0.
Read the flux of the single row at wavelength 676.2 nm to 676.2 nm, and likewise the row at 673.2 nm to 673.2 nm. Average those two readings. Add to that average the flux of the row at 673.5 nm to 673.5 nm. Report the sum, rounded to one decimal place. 42.7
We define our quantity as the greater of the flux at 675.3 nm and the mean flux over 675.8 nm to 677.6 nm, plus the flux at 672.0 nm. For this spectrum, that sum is 42.2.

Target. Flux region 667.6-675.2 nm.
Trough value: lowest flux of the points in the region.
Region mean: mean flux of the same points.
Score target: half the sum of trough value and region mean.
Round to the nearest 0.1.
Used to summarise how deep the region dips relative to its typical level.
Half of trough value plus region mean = 21.0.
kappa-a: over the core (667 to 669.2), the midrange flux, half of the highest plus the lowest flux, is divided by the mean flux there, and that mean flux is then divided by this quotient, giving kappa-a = 21.3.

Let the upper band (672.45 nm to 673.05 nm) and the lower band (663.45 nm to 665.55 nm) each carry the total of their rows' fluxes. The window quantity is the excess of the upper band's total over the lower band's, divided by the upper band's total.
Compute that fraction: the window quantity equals -2.6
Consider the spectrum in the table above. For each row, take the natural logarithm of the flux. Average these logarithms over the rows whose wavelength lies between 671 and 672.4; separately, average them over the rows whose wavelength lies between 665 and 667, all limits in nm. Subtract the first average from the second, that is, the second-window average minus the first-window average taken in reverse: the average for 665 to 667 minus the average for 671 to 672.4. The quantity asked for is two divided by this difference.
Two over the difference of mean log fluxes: 81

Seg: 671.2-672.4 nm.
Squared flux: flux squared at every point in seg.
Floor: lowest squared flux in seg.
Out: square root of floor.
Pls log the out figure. 20.7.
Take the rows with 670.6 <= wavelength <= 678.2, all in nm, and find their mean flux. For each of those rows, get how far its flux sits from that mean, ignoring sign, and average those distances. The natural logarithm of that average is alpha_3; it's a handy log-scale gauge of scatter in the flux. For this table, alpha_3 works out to -1.57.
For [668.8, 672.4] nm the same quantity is -1.58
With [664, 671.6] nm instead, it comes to -1.30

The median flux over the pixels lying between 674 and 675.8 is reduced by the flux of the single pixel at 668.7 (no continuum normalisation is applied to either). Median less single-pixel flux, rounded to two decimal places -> -0.23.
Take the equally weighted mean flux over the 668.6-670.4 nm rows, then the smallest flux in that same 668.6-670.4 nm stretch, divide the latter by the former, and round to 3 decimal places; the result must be 0.993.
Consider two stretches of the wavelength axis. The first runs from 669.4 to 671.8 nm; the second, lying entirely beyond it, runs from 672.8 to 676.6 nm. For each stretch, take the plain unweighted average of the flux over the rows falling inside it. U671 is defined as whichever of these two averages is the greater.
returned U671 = 21.3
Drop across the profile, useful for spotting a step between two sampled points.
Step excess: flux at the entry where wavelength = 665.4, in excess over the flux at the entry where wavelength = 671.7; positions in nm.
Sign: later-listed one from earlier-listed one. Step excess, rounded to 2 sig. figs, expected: 1.7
